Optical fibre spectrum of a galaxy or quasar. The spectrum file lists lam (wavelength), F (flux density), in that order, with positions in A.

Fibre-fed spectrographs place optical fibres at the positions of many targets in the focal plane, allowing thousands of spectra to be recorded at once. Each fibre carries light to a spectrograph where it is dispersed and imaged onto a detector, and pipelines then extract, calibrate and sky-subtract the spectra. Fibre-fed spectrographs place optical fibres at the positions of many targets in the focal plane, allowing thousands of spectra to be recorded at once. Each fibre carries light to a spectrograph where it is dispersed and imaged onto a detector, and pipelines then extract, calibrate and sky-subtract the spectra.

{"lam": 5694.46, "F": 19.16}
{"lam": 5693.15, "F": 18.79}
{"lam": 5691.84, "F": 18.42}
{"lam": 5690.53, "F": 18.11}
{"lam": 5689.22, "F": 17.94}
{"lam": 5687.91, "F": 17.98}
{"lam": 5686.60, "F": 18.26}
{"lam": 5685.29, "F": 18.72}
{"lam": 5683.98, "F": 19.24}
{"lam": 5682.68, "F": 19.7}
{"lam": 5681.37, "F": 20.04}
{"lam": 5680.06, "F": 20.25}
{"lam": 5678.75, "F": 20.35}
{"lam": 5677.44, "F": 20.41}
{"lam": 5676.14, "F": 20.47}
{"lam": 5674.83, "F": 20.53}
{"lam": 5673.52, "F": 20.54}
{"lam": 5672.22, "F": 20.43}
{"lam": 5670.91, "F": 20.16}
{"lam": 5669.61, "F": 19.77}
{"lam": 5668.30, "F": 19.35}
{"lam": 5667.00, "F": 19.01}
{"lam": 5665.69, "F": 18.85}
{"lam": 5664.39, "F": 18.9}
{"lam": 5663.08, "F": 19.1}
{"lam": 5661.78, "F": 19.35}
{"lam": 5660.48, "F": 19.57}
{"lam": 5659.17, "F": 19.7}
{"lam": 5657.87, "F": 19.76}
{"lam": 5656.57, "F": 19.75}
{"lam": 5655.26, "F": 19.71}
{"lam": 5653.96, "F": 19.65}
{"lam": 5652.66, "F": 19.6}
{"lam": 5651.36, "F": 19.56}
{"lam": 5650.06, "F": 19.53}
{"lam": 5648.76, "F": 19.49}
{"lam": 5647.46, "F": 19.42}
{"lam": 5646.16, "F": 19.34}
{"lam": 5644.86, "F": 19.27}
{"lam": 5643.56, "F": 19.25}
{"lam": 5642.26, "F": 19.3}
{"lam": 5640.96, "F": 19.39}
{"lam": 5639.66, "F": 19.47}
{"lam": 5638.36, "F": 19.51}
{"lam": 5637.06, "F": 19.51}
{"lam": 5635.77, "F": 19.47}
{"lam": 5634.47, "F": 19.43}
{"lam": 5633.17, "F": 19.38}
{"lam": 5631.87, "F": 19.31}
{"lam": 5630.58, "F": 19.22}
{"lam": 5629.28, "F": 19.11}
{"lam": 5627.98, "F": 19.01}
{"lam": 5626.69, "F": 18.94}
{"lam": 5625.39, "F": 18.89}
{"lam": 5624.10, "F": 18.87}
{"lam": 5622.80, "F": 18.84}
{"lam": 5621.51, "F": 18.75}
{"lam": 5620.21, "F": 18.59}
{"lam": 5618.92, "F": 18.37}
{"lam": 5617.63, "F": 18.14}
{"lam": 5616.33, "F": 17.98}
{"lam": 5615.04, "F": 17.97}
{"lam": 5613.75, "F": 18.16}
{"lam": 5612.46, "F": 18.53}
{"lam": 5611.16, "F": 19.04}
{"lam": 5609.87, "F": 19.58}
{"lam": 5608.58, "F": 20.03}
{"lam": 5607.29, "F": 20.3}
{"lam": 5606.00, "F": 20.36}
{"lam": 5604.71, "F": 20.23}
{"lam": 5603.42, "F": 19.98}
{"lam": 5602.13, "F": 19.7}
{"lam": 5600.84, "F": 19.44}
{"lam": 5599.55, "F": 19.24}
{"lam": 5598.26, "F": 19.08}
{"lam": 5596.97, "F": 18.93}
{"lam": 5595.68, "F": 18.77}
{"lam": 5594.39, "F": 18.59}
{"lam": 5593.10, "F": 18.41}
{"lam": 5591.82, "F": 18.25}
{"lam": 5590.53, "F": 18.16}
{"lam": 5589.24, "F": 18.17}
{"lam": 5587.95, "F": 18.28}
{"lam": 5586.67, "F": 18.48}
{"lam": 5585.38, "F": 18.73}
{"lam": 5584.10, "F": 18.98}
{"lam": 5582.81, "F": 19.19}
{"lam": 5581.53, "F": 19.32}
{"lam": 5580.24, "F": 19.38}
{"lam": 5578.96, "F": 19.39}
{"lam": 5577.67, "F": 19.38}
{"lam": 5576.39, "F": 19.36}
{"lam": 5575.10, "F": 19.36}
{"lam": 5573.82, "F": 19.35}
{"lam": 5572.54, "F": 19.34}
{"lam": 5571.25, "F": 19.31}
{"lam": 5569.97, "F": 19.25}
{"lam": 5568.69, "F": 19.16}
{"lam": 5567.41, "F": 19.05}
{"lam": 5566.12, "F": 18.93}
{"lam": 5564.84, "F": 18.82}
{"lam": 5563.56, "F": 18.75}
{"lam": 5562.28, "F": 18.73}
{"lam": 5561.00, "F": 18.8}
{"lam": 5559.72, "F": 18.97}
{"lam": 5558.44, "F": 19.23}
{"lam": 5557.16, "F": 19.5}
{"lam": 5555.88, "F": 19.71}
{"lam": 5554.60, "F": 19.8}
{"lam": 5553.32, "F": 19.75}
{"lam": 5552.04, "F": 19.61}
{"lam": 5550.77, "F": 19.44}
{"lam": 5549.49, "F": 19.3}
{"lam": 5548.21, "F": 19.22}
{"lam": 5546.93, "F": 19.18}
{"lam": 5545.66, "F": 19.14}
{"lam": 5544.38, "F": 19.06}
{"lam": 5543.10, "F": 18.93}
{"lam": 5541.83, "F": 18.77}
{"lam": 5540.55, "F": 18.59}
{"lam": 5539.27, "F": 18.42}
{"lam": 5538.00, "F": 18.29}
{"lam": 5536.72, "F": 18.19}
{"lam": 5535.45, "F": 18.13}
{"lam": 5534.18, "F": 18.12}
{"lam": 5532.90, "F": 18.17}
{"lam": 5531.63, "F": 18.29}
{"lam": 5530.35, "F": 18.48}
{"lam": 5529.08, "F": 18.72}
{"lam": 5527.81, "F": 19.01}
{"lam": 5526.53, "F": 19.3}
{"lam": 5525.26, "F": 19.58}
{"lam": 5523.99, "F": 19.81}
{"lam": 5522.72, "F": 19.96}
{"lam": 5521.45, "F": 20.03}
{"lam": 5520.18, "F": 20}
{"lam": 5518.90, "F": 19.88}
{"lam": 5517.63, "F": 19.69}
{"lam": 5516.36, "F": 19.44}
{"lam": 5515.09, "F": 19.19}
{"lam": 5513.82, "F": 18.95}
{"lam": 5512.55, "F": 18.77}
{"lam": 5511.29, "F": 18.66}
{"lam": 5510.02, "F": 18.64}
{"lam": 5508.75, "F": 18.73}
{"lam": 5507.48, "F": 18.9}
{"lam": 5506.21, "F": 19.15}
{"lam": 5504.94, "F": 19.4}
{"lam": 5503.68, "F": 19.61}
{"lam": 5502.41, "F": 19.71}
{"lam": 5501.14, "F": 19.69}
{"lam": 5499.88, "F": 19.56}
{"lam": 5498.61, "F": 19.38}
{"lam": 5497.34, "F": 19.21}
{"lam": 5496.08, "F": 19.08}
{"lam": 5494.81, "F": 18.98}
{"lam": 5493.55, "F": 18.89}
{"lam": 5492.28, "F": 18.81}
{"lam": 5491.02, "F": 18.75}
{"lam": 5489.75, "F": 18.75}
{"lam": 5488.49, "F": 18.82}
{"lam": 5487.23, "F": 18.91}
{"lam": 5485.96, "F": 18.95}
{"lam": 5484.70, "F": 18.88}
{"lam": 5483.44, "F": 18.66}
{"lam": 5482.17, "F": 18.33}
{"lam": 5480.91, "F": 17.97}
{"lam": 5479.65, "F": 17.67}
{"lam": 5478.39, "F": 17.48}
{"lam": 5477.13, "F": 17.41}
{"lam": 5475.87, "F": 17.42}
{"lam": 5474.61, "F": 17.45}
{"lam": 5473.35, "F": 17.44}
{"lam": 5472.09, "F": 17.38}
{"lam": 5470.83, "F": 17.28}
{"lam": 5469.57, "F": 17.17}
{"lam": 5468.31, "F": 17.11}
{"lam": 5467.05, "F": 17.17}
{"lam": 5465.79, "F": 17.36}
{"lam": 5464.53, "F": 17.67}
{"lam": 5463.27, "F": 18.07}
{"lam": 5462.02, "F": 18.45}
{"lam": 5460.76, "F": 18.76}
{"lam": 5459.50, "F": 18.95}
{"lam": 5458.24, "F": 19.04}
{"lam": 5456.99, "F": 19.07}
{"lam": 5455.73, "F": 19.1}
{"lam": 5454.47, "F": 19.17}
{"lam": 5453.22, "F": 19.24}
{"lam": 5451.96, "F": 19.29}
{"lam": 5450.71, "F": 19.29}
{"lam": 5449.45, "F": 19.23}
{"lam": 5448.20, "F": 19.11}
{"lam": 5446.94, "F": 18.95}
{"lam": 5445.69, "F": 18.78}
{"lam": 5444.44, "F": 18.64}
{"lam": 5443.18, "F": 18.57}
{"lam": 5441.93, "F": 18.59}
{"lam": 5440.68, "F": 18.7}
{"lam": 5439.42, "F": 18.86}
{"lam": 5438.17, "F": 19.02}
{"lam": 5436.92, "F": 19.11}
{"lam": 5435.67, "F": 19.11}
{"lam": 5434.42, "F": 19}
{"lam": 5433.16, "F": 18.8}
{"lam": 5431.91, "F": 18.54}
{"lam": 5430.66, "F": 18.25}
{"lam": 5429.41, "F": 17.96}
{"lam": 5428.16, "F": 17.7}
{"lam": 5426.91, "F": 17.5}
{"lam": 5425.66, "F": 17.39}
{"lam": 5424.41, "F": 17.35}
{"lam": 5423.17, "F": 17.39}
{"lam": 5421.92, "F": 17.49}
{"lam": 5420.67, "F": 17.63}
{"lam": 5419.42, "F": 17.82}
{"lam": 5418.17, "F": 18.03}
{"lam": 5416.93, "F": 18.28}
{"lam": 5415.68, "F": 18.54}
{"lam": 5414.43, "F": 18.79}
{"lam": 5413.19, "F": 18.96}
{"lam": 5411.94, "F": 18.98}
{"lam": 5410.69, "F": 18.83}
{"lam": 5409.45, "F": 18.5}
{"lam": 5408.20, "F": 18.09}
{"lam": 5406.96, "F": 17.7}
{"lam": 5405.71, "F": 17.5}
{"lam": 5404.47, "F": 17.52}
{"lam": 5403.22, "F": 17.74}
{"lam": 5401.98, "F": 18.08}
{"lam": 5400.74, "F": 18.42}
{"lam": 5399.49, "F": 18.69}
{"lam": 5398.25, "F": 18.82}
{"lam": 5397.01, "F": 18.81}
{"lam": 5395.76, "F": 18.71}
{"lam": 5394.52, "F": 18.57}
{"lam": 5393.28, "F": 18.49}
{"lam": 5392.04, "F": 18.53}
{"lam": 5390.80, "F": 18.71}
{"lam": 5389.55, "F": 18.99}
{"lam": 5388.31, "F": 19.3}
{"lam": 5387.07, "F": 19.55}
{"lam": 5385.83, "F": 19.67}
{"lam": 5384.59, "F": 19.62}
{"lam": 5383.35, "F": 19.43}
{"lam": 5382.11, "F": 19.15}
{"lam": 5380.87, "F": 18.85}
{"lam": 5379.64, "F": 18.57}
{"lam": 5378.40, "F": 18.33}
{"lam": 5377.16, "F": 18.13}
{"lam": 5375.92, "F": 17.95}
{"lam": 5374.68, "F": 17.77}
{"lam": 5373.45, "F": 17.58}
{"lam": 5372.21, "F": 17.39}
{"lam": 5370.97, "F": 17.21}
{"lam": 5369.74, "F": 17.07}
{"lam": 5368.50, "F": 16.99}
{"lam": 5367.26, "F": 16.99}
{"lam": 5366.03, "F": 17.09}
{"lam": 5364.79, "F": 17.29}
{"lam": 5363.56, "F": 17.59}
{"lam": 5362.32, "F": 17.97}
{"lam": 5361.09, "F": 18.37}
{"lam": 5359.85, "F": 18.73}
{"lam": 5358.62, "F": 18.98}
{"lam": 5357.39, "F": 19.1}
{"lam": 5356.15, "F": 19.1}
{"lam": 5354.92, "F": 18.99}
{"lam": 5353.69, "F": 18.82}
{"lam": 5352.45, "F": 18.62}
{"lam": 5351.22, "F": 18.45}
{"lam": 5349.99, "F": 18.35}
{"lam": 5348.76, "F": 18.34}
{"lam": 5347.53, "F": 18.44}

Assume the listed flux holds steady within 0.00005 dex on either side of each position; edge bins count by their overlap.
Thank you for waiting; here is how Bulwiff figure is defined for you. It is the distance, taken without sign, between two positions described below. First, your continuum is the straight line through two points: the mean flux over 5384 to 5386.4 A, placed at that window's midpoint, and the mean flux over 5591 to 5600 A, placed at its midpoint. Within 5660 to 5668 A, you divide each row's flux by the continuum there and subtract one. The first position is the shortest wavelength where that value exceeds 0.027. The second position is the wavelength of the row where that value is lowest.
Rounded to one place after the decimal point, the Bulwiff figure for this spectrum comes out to 5.2 A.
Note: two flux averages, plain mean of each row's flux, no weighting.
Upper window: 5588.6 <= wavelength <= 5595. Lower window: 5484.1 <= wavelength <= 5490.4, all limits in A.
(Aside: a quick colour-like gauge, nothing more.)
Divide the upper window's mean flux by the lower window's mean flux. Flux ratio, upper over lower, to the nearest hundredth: 0.97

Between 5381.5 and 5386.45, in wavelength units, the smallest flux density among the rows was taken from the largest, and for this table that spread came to 0.52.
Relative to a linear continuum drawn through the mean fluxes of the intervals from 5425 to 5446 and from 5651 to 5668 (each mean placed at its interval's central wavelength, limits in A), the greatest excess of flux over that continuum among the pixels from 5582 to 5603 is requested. 0.5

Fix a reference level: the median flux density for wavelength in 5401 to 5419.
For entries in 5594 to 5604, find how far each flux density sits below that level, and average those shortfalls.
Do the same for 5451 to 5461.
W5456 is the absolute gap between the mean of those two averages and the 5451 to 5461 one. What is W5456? 0.1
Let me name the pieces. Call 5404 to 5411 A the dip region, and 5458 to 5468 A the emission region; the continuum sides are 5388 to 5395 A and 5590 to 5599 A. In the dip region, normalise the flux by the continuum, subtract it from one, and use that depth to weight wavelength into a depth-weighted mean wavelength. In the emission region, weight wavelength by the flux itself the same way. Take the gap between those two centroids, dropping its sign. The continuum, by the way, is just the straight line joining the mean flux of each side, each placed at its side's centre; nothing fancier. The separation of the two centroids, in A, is 56.4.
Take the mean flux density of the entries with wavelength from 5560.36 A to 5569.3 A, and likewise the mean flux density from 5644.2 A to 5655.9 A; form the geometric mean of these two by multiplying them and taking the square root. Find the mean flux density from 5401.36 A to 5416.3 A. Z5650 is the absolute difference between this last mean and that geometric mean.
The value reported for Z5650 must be 0.93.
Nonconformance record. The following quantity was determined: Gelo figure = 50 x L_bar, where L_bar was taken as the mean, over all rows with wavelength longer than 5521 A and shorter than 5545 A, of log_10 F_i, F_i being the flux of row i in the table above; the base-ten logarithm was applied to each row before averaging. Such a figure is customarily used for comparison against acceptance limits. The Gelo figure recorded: 63.7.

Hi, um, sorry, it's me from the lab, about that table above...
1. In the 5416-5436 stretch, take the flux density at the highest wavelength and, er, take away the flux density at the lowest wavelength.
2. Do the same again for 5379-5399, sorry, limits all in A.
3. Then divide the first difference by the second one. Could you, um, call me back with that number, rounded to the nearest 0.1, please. 3.3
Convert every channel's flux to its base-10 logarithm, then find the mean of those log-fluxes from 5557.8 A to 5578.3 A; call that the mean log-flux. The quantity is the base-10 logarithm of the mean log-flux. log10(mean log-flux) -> 0.108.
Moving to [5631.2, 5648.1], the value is 0.110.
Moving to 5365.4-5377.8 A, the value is 0.094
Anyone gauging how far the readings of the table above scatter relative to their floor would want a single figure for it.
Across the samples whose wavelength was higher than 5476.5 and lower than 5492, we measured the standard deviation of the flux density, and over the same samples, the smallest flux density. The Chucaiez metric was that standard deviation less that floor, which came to -16.8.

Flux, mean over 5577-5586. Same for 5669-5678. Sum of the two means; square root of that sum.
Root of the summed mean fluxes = 6.29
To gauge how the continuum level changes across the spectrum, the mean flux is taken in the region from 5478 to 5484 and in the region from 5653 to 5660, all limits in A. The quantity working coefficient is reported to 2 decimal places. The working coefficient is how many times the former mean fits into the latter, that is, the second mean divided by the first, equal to 1.09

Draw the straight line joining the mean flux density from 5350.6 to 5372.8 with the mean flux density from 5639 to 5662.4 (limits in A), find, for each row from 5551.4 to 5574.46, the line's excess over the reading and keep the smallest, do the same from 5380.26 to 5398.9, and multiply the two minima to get 1.18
